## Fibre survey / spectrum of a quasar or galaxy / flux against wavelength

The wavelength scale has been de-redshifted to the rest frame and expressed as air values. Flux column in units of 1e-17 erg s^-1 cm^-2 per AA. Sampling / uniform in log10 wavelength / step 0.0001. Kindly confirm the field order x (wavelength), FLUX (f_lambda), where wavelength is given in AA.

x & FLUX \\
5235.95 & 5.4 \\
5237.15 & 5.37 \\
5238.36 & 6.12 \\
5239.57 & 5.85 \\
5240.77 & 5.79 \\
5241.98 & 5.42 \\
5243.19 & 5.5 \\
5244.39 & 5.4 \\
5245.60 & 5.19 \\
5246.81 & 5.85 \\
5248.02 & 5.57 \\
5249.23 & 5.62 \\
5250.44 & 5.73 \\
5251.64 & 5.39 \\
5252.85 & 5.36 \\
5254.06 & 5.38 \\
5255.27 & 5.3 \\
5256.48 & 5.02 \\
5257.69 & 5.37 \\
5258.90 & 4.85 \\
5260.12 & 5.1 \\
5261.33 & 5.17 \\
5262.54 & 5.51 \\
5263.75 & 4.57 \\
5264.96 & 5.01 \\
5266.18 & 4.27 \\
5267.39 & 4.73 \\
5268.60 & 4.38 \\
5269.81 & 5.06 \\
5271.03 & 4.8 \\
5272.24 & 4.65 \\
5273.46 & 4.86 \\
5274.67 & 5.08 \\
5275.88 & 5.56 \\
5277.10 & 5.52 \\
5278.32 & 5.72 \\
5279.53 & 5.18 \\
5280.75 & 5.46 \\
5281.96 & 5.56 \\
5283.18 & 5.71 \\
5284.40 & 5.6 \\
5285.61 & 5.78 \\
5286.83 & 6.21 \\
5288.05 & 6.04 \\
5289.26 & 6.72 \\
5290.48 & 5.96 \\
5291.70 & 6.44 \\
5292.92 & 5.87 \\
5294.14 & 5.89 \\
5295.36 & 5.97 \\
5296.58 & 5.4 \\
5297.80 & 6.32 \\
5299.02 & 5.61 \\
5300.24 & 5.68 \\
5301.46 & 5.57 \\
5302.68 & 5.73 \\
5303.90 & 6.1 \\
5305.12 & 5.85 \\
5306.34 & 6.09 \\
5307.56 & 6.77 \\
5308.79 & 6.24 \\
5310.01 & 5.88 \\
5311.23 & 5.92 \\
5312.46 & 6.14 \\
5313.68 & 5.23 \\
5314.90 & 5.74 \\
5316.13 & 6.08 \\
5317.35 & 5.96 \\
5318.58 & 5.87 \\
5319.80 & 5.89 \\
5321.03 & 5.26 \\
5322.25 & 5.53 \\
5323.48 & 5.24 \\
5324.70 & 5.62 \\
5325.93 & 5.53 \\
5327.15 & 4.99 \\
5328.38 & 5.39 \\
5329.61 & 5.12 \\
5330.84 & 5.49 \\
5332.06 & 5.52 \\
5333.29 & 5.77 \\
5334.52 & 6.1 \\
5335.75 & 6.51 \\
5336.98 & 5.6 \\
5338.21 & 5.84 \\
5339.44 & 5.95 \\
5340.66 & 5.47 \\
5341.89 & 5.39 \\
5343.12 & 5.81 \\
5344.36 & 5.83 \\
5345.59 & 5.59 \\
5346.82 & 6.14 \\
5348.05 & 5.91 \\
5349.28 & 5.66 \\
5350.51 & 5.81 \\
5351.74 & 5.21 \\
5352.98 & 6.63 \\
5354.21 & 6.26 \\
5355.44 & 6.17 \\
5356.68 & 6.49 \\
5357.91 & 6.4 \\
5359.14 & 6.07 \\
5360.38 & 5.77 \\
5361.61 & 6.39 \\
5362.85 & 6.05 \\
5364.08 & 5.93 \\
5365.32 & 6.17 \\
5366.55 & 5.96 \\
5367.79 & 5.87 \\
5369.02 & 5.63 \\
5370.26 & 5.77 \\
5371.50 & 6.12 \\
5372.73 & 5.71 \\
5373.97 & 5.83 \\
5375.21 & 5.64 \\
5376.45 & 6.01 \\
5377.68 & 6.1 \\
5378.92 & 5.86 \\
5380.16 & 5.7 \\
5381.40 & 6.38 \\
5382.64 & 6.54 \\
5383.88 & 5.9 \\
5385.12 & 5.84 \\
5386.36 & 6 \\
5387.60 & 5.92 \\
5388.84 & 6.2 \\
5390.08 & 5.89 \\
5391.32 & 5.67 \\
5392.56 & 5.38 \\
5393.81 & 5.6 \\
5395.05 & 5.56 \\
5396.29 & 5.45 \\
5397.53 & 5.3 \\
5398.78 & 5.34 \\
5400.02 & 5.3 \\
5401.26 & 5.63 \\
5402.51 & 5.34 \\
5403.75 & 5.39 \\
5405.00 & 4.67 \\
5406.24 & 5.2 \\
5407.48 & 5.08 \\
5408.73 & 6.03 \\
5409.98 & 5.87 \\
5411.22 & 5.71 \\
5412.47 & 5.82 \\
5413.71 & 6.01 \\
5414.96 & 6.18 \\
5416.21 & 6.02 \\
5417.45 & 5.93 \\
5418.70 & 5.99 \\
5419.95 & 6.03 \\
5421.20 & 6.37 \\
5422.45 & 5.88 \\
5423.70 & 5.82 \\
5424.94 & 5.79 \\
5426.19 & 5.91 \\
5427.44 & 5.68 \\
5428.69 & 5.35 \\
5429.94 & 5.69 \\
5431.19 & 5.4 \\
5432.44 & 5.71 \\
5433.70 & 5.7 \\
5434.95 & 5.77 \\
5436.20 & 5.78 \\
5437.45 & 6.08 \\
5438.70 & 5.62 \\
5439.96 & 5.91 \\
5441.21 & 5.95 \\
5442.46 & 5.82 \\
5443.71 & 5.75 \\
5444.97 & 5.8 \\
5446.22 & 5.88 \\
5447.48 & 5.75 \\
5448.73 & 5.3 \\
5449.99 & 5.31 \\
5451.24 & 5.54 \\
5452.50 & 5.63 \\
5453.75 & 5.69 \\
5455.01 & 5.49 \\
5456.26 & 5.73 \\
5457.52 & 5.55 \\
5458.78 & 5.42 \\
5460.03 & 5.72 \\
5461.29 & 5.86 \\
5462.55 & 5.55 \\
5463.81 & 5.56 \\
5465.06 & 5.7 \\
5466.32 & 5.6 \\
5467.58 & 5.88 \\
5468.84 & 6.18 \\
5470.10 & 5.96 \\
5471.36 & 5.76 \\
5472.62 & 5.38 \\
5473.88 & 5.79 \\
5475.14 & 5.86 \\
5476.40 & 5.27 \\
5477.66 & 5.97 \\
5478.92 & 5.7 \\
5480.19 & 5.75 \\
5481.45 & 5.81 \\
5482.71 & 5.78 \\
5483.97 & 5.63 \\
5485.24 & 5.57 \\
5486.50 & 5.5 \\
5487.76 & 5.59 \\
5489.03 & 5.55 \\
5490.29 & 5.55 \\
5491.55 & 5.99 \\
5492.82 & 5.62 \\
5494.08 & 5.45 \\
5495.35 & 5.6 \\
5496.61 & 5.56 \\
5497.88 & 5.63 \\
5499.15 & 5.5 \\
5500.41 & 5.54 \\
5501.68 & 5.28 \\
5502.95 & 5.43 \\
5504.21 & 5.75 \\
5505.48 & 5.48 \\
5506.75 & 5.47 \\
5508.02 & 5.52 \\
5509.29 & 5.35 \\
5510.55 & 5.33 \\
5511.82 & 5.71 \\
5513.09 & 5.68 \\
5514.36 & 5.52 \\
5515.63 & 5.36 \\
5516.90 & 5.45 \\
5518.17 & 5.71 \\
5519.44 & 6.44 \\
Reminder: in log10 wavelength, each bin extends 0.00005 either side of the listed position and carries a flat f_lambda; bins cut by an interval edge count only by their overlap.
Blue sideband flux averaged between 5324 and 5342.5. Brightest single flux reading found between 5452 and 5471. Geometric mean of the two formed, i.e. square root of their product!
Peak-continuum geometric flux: 5.89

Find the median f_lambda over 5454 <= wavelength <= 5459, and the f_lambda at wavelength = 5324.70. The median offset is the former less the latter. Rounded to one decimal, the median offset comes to -0.1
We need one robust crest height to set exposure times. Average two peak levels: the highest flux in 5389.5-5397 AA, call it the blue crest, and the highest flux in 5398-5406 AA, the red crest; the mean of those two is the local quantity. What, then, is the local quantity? 5.76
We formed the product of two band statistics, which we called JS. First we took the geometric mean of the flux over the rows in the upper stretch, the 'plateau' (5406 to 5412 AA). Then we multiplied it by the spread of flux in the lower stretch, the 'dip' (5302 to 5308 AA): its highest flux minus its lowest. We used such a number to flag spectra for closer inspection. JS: 5.8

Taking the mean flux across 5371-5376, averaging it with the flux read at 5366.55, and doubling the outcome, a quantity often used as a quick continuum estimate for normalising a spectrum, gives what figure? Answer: 11.8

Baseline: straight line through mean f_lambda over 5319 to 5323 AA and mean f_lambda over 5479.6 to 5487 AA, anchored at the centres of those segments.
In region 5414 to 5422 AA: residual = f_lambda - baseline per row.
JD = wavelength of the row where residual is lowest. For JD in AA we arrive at 5417.45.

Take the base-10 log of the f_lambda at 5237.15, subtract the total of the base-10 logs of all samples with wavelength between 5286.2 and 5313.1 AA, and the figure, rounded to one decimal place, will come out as -16.4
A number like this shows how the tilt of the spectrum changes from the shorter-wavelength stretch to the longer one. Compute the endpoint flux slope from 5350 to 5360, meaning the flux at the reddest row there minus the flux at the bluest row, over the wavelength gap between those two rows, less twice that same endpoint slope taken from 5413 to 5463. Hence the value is 0.05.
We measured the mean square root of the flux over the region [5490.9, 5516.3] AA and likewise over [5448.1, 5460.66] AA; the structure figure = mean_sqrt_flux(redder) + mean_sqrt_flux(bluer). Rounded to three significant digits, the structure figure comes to 4.71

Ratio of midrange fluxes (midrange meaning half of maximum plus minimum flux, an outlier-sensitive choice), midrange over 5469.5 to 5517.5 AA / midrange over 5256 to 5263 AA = 1.09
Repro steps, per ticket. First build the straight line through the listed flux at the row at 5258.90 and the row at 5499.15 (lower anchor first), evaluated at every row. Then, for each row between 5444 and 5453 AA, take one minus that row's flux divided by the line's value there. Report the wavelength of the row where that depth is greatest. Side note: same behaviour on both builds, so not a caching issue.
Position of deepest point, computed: 5448.73 AA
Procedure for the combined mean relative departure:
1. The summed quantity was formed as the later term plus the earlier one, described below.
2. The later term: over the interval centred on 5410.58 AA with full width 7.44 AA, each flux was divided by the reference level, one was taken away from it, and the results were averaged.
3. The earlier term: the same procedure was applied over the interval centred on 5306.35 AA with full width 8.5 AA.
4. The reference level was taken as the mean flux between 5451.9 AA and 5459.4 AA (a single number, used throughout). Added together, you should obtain 0.12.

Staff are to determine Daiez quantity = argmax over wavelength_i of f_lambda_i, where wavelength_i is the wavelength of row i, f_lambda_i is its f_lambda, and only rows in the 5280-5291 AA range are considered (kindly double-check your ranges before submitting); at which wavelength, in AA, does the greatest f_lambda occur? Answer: 5289.26 AA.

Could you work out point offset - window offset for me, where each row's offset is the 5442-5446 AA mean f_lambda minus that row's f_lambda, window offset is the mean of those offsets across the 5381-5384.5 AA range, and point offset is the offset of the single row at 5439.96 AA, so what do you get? 0.36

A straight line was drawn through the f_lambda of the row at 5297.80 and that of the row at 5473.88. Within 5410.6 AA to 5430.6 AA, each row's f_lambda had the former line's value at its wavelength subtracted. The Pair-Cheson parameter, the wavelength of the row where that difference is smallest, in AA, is 5428.69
